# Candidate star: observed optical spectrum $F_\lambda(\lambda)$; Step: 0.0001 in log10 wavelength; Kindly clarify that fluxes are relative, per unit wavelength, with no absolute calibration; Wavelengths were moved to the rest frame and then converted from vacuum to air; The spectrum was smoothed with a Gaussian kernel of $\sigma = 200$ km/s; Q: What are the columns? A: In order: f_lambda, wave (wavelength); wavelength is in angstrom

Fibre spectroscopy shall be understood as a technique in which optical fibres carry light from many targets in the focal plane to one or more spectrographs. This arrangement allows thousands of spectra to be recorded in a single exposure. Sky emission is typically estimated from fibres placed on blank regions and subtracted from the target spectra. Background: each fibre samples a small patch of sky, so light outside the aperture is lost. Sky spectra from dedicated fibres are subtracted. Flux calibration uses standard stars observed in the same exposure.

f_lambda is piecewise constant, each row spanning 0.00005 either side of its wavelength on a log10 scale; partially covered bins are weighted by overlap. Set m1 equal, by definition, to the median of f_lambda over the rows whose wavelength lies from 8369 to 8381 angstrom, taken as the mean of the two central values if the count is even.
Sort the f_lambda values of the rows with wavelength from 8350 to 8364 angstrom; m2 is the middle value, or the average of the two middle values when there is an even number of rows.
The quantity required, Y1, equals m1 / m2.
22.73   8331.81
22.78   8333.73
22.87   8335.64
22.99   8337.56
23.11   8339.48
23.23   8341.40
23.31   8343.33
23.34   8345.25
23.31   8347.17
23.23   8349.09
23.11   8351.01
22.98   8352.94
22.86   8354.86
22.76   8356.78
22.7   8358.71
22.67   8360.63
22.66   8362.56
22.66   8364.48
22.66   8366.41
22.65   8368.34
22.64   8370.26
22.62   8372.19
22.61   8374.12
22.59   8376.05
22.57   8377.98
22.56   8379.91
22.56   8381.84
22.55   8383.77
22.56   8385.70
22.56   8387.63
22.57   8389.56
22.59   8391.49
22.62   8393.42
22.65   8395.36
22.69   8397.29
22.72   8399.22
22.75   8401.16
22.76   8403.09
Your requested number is 0.99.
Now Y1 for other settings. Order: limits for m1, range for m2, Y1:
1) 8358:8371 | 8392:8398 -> 1.00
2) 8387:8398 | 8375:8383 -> 1.00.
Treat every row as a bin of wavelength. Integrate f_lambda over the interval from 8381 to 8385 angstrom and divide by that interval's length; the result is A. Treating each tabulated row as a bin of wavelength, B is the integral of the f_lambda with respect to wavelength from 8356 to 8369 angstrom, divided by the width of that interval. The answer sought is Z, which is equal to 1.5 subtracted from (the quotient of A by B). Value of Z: -0.50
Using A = 22.6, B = 22.7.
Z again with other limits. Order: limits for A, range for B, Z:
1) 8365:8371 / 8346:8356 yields -0.52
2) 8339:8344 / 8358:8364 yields -0.48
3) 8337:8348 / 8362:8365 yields -0.48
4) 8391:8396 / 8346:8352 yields -0.53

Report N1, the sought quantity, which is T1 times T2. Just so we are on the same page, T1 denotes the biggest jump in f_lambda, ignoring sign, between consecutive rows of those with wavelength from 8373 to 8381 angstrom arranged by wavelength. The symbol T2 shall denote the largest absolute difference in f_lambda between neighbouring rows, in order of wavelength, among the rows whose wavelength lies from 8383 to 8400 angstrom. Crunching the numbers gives 0.0008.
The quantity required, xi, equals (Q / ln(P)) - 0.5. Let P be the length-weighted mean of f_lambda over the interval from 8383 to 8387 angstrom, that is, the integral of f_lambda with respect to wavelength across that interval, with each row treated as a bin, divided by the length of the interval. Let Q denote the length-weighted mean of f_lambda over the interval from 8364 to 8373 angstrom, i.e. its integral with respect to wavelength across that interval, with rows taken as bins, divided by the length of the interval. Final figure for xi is 6.76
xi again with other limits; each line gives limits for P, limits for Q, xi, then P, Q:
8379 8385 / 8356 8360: 6.79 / 22.6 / 22.7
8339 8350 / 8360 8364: 6.70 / 23.3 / 22.7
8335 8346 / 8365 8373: 6.71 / 23.1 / 22.6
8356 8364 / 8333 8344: 6.88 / 22.7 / 23.0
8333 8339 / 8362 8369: 6.73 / 22.9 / 22.7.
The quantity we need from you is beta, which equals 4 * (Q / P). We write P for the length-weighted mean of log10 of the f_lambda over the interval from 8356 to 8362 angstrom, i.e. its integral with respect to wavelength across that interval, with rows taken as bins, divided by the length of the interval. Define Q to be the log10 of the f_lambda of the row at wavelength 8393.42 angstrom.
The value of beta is 4.00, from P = 1.35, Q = 1.35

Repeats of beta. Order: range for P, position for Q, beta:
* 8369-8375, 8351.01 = 4.03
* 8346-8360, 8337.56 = 4.00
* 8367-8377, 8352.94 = 4.02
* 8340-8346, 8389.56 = 3.97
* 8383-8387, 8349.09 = 4.04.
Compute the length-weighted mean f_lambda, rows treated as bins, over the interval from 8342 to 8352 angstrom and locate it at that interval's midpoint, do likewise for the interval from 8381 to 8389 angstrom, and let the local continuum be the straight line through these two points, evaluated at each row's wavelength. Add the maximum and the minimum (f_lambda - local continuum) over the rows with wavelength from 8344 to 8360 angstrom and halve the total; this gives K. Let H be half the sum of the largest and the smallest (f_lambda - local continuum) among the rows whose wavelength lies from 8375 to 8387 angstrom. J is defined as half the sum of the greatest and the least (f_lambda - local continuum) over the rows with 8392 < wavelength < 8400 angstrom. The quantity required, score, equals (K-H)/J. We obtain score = -0.2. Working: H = -0.07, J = 0.30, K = -0.13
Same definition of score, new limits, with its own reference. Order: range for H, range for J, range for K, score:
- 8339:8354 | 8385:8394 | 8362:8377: -1.2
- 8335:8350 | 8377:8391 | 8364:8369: -0.4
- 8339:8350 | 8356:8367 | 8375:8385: 0.0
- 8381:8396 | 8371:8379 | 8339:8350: 1.3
